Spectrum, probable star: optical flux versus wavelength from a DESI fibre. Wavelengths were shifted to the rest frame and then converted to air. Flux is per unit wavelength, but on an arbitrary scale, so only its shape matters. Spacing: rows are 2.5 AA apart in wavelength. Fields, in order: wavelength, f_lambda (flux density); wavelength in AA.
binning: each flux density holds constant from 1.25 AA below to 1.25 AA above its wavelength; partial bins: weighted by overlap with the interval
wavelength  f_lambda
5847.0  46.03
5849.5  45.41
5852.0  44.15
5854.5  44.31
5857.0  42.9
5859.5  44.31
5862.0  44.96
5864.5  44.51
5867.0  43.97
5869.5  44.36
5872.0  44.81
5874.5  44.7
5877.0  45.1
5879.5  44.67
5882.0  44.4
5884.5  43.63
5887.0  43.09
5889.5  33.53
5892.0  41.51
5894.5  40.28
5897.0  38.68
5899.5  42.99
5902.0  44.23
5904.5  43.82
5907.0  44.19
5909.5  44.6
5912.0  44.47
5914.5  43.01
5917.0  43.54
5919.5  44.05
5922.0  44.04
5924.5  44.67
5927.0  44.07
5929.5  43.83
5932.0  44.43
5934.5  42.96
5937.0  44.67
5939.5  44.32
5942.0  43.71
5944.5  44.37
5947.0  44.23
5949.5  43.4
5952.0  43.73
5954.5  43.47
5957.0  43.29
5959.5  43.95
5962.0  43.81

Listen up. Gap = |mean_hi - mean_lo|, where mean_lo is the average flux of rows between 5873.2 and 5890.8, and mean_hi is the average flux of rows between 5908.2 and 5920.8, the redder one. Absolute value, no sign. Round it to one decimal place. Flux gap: 1.2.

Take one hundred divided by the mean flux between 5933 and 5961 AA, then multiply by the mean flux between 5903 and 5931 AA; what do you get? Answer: 100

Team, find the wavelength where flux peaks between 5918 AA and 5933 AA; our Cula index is 5924.5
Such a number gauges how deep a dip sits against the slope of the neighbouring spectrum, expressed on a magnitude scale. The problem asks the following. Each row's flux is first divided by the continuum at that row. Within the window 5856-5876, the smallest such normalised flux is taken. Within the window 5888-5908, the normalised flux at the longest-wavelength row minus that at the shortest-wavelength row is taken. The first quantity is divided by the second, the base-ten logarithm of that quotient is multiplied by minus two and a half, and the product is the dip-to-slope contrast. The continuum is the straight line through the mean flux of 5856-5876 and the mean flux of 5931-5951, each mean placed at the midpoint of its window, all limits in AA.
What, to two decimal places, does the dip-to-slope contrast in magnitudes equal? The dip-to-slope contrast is -1.50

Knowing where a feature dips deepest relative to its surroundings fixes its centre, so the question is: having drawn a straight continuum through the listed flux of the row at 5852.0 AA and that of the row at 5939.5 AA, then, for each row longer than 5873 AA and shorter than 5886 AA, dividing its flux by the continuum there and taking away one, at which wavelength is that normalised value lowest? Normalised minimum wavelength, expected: 5884.5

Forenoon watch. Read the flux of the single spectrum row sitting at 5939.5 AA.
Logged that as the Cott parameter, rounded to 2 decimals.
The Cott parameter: 44.32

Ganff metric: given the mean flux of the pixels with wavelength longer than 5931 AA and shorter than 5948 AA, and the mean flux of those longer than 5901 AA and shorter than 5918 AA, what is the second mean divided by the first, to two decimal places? 1.00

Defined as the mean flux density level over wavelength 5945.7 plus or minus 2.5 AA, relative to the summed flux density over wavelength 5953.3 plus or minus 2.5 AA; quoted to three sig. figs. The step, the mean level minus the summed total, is -42.9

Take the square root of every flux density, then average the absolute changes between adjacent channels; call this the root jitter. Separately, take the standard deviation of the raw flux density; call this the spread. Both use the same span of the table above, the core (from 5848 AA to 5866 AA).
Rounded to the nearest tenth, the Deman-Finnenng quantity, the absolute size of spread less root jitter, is 0.7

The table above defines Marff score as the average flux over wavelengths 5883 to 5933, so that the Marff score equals 42.8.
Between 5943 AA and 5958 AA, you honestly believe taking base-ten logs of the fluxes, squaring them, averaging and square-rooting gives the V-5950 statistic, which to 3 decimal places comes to 1.641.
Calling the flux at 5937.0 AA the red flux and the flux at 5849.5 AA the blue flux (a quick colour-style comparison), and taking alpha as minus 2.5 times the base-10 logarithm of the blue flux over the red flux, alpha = -0.018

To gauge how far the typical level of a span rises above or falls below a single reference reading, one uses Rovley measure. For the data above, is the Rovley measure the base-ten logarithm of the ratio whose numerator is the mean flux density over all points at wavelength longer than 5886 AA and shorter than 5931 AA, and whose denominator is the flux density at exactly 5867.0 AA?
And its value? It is -0.0127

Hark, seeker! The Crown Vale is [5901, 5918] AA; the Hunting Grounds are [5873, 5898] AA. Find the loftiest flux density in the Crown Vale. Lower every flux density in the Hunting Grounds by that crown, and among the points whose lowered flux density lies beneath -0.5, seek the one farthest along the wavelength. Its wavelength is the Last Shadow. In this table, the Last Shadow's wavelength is 5897.0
